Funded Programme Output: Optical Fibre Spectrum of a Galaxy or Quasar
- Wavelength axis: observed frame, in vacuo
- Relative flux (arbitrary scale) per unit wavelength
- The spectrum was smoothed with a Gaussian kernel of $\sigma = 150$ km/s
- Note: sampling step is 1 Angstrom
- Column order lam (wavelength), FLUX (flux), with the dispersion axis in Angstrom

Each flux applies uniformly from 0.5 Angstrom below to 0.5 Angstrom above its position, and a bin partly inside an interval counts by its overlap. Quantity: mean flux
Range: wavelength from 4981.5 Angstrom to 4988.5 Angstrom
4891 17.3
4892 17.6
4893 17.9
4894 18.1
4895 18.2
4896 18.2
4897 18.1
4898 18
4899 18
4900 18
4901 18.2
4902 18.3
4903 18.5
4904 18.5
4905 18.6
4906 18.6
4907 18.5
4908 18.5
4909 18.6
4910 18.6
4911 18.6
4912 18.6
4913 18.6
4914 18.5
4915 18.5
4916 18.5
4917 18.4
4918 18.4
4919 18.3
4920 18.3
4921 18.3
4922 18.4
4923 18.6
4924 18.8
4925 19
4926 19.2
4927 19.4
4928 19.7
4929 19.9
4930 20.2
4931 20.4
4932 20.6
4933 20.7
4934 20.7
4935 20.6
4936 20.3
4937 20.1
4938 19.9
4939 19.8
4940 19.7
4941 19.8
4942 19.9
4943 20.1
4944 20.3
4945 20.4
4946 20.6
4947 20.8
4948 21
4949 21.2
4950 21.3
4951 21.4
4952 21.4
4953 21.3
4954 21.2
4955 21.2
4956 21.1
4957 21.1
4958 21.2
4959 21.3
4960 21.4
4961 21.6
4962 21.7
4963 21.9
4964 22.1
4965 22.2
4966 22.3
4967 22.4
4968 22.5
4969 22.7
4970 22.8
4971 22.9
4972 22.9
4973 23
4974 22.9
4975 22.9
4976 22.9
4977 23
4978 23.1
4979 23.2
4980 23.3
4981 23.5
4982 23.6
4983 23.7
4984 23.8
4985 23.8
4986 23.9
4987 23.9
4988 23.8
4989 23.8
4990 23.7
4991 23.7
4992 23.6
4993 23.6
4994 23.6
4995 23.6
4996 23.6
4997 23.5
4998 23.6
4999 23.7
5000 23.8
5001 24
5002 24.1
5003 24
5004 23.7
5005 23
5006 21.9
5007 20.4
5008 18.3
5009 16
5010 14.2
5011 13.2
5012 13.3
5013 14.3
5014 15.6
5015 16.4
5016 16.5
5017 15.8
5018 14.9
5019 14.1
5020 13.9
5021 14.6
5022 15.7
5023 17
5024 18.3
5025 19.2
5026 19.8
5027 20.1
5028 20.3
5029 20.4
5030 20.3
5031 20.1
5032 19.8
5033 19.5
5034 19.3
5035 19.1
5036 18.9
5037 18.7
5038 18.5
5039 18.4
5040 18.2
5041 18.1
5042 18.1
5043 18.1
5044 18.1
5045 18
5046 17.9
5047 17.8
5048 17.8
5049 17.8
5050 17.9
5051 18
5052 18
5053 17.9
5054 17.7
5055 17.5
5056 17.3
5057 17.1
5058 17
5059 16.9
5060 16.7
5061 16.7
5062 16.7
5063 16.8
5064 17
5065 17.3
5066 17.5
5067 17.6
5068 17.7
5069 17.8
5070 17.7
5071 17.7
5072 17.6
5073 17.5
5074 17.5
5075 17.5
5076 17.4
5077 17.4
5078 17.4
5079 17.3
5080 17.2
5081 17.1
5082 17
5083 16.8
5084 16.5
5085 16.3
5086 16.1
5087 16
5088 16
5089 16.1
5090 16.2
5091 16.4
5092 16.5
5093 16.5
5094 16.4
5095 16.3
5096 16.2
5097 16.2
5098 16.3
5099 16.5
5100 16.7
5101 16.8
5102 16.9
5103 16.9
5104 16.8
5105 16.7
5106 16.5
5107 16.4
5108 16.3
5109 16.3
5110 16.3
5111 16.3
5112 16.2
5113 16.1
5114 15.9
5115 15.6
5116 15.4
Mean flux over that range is 23.8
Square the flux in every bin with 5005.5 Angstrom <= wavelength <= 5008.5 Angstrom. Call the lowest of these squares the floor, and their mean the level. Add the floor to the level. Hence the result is 745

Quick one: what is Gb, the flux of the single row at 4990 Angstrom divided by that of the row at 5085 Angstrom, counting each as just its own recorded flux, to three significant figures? 1.45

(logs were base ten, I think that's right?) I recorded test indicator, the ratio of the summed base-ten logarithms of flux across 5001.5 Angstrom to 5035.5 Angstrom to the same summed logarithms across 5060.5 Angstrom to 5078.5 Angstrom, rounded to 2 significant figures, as 1.9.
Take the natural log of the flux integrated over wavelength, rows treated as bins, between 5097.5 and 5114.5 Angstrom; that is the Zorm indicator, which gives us 5.6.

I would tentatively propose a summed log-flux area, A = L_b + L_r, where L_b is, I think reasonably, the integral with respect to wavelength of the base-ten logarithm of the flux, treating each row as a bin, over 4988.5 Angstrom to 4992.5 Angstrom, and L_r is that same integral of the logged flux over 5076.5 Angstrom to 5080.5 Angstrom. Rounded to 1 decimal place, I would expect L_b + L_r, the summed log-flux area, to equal 10.5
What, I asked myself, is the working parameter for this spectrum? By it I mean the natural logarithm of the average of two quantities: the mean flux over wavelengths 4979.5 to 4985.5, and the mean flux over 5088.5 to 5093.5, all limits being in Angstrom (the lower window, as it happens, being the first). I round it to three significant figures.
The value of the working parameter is 2.99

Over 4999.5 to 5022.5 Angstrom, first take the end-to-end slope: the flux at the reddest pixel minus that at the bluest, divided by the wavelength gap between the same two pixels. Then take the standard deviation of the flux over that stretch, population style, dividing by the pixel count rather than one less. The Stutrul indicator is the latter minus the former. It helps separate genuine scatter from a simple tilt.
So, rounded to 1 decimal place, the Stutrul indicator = 4.4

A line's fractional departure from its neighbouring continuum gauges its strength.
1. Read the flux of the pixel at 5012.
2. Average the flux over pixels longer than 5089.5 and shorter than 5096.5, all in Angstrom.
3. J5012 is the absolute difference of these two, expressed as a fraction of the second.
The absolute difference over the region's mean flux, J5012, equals 0.19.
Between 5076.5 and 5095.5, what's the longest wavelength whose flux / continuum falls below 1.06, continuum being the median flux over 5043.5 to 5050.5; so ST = 5095 Angstrom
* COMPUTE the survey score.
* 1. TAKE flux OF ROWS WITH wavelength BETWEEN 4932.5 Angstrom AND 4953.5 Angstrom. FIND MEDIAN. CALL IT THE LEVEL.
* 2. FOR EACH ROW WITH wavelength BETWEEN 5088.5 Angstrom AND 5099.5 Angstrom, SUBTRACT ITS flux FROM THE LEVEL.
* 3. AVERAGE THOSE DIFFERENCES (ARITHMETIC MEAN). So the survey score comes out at 4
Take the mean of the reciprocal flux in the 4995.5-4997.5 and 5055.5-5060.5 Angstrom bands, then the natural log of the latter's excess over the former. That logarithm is -4.1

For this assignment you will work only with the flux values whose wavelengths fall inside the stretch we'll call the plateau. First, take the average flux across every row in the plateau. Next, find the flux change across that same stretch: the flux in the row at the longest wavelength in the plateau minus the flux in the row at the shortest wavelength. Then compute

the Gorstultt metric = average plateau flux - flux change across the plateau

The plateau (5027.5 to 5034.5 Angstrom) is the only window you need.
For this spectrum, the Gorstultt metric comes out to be 21.0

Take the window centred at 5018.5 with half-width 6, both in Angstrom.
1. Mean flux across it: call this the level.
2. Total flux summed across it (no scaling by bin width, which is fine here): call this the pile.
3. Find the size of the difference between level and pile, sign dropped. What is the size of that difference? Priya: 172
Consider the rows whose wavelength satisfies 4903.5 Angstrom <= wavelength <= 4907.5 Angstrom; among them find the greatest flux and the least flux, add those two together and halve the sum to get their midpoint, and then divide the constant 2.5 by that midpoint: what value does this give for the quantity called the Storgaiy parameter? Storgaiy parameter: 0.135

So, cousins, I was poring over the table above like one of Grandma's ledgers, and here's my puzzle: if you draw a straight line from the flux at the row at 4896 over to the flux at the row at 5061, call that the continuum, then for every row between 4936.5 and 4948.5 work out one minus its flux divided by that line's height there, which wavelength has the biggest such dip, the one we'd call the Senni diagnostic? 4940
